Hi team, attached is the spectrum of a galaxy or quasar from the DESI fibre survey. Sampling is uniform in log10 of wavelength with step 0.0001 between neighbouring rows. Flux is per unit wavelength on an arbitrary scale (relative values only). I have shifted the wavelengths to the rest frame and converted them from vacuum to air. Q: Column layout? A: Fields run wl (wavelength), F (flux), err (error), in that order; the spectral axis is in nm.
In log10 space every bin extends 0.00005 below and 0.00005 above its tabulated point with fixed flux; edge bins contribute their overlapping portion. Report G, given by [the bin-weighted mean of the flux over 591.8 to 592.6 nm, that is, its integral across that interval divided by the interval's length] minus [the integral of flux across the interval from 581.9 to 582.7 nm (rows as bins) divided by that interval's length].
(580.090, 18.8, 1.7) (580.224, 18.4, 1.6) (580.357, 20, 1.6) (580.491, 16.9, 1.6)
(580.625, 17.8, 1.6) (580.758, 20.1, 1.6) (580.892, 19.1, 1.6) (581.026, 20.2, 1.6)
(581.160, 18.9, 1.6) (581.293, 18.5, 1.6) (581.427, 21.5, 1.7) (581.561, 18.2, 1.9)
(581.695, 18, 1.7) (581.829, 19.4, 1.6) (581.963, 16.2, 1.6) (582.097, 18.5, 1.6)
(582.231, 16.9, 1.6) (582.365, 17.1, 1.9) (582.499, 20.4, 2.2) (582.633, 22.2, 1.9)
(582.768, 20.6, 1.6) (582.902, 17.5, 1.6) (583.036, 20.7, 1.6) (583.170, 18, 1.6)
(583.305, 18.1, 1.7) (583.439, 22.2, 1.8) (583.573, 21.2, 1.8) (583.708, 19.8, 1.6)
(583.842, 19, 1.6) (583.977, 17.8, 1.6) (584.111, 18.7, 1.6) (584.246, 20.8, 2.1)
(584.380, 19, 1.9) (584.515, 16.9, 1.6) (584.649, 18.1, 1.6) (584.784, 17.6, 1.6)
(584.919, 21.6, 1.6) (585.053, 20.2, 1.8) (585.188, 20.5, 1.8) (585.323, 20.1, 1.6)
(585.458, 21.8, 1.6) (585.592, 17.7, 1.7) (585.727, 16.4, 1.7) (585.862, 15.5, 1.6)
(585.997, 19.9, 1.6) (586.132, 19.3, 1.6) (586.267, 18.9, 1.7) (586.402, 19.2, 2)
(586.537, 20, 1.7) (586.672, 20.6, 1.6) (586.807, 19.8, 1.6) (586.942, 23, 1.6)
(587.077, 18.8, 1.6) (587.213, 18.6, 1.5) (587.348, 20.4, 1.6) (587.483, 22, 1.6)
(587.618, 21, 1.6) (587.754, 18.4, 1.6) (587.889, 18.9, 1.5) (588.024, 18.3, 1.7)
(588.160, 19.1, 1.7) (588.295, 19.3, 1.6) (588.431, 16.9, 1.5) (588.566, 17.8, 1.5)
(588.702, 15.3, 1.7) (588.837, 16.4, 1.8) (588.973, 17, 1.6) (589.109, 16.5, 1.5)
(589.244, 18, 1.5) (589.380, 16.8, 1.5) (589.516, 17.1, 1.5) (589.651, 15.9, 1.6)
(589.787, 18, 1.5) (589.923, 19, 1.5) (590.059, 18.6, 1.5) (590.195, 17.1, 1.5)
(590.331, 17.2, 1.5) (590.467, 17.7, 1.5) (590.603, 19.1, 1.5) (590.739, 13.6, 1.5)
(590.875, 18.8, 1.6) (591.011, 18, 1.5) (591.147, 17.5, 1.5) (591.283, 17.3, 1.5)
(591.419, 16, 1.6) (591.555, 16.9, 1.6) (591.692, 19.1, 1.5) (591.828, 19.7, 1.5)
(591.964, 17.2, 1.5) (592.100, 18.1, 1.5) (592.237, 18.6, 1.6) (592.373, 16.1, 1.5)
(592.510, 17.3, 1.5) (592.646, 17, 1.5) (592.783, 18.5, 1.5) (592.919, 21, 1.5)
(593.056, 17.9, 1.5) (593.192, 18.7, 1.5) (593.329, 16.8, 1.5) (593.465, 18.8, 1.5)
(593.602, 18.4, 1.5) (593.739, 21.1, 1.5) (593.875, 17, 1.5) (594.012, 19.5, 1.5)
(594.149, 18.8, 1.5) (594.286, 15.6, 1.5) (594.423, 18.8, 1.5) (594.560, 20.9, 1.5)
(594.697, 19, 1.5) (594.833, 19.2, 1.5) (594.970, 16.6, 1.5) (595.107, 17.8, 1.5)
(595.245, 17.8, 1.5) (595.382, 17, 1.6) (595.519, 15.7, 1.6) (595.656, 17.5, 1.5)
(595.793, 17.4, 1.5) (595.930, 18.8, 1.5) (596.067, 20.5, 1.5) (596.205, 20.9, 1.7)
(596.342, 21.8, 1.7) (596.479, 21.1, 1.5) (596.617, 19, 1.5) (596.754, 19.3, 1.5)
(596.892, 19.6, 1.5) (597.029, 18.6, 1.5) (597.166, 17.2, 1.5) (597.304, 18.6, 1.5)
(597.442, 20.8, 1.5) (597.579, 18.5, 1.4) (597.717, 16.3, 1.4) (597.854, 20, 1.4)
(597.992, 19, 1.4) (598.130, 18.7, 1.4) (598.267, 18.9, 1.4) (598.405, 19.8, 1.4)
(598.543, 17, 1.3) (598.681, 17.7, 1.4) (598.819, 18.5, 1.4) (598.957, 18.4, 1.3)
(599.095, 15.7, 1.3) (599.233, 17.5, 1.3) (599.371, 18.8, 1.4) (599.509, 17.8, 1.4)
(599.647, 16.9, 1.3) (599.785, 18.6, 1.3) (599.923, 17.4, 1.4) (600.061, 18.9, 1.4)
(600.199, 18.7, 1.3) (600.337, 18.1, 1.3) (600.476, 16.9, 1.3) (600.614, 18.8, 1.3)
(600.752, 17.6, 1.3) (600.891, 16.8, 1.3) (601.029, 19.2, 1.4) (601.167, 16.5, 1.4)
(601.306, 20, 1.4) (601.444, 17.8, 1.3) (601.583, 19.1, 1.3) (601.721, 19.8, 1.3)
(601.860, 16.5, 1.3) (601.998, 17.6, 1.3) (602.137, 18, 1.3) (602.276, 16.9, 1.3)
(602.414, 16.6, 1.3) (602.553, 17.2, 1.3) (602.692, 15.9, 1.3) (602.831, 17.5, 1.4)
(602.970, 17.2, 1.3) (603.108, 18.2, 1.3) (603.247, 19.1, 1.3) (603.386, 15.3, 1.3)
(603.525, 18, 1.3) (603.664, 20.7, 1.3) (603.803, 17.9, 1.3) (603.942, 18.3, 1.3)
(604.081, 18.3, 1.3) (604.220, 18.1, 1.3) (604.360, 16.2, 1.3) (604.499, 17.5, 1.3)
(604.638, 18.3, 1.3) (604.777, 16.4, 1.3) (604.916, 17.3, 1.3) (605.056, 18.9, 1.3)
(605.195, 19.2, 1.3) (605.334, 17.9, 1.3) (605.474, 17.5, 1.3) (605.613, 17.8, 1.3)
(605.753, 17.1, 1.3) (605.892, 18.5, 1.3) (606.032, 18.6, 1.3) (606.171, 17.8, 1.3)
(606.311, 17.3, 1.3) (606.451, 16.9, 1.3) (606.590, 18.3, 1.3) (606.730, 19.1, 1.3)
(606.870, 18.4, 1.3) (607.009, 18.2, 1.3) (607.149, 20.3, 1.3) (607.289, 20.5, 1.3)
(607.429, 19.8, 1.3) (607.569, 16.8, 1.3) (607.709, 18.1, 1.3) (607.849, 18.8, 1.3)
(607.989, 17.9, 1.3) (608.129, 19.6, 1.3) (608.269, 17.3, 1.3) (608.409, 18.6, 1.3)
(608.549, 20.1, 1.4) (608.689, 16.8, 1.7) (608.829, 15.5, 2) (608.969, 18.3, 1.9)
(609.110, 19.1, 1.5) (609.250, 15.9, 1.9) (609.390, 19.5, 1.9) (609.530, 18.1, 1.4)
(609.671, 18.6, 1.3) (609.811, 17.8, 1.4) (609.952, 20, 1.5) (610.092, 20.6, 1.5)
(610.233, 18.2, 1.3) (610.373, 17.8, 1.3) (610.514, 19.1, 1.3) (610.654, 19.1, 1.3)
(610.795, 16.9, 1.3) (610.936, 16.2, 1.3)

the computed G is -0.9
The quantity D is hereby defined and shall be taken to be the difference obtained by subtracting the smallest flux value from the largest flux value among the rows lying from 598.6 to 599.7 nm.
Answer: 3.1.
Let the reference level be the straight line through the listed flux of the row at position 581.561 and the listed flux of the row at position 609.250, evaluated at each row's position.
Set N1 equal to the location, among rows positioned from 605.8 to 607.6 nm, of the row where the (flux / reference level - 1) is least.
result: 607.569 nm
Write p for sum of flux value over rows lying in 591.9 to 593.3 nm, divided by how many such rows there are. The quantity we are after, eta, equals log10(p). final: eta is 1.26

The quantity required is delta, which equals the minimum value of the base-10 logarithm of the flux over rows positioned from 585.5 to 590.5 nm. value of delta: 1.18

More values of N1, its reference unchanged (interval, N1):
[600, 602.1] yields 601.167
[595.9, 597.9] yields 597.717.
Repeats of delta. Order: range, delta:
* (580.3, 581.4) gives 1.23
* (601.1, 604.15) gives 1.18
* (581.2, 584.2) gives 1.21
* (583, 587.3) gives 1.19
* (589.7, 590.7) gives 1.23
